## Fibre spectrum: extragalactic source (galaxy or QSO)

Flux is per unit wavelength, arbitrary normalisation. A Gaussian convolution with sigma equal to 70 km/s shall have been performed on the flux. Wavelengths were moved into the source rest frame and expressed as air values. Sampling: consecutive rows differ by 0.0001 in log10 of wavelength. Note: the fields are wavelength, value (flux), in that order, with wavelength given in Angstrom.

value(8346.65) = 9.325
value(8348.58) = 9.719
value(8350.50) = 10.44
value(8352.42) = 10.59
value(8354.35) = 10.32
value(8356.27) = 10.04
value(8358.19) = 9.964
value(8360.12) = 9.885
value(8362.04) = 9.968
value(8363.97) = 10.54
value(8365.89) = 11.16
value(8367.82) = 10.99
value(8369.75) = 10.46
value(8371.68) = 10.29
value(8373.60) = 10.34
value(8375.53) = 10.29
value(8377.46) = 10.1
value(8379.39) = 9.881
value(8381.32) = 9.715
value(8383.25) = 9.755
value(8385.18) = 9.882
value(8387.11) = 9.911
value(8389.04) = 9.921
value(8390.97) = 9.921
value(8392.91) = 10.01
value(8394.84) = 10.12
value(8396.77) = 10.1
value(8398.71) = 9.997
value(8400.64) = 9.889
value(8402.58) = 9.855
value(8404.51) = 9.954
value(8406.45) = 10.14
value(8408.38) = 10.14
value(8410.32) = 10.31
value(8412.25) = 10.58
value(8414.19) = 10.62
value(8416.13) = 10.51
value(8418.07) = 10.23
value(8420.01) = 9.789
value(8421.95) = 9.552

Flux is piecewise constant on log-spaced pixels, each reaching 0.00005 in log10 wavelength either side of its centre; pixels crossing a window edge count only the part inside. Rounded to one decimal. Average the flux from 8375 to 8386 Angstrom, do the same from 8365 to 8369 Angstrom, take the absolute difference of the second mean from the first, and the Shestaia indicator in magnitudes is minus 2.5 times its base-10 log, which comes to -0.1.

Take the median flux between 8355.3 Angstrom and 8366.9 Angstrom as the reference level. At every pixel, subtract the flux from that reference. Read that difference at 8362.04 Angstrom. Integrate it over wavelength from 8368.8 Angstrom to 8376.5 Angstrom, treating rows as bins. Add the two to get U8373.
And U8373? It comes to -3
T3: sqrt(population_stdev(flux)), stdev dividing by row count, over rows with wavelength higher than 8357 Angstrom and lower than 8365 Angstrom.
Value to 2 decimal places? 0.51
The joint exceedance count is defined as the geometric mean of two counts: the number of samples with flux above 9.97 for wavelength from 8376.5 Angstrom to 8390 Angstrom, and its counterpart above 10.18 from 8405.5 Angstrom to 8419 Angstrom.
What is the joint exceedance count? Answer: 2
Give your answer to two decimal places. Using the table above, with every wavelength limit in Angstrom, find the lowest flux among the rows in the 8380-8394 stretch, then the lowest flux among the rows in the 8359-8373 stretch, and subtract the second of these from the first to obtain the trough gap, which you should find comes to -0.17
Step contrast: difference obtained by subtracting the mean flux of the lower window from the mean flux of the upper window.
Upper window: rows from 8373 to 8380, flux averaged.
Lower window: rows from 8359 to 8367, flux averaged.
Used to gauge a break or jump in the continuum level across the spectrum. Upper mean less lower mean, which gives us -0.24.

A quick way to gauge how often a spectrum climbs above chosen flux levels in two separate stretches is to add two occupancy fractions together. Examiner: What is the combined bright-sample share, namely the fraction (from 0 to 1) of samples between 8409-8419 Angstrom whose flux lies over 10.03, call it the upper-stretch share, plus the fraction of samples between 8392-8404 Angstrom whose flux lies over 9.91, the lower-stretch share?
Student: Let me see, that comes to 1.67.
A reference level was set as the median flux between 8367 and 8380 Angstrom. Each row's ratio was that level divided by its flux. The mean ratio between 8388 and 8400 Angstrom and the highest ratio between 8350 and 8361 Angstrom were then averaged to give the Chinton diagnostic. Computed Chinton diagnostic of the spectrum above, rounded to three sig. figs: 1.03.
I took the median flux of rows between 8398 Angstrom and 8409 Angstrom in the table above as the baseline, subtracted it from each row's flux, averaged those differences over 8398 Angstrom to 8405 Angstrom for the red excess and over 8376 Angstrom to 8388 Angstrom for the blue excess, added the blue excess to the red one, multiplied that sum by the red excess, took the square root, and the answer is 0.089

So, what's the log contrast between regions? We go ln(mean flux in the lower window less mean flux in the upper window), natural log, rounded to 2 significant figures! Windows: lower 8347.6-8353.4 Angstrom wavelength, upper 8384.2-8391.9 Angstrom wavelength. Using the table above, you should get -1.1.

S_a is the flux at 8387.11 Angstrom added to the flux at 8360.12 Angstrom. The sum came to 19.8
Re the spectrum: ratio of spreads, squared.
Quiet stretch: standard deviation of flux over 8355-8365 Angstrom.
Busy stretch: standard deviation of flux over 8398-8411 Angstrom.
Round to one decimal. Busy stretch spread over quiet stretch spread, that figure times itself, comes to 0.4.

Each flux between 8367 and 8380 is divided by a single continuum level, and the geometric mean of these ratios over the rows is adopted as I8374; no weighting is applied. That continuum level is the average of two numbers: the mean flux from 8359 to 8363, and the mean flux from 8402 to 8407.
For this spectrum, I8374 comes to 1.04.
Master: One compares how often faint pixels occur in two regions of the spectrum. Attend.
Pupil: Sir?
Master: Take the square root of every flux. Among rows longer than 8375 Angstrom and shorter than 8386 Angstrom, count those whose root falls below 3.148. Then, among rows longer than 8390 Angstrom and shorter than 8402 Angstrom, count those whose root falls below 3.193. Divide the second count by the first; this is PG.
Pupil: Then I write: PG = 1.5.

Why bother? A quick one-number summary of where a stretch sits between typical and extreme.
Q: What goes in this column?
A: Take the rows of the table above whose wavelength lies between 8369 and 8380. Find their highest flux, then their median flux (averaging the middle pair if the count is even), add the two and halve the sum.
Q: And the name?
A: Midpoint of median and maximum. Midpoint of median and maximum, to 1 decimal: 10.4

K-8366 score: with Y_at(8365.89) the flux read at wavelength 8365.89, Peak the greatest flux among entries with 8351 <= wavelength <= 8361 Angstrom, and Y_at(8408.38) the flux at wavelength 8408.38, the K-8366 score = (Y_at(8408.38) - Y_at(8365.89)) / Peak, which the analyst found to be -0.10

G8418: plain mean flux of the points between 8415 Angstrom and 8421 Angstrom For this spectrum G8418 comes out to 10.2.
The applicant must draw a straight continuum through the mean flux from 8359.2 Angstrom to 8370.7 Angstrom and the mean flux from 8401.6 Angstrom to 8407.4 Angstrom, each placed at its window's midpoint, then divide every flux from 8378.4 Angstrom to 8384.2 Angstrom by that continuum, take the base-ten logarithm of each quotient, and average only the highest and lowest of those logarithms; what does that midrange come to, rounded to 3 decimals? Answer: -0.022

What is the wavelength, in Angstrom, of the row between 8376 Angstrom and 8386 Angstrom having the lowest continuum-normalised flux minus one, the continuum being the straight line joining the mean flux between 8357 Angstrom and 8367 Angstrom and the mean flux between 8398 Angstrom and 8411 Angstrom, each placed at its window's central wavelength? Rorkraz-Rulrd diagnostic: 8381.32 Angstrom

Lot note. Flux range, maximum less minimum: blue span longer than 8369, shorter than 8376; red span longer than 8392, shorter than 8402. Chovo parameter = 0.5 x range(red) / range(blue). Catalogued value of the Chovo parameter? 0.7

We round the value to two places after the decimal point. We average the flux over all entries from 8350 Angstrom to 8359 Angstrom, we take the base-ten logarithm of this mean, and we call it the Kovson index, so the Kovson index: 1.01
